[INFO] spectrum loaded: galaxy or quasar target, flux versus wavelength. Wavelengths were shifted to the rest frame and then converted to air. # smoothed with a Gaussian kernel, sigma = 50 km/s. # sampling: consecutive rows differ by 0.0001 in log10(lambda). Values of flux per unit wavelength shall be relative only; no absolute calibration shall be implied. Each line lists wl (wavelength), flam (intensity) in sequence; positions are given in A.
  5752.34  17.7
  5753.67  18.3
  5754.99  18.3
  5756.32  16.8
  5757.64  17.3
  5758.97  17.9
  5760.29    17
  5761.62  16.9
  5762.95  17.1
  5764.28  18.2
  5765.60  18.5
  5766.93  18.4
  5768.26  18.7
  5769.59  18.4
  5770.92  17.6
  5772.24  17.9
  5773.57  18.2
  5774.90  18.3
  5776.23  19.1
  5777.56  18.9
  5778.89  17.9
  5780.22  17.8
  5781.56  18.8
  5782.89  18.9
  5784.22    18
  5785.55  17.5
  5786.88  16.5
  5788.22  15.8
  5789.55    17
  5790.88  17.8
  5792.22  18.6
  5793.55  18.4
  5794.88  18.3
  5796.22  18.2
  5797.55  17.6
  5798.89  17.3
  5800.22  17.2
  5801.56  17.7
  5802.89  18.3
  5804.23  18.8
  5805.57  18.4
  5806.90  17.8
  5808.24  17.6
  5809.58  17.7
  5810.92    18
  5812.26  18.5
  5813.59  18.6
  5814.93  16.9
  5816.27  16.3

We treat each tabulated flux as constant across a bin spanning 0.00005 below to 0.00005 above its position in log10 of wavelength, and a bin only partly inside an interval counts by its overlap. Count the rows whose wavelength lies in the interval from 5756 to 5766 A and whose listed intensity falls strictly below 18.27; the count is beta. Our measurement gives 7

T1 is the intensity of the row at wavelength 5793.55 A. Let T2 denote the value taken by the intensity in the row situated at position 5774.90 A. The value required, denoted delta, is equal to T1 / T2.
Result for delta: 1.01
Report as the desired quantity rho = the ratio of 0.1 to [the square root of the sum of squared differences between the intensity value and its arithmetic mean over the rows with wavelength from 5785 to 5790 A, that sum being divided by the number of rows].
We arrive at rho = 0.16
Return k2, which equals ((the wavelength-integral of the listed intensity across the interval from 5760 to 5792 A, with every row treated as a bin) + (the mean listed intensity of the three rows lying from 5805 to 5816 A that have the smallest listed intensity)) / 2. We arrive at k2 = 295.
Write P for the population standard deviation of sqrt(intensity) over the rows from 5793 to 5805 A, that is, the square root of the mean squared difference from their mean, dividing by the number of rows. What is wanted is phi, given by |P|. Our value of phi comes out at 0.06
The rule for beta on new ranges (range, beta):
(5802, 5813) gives 4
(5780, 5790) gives 6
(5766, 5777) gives 3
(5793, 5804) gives 5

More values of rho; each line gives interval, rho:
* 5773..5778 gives 0.26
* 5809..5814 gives 0.27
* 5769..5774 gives 0.33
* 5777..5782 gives 0.20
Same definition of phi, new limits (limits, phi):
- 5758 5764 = 0.05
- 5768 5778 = 0.05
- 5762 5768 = 0.07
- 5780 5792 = 0.11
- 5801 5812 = 0.05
